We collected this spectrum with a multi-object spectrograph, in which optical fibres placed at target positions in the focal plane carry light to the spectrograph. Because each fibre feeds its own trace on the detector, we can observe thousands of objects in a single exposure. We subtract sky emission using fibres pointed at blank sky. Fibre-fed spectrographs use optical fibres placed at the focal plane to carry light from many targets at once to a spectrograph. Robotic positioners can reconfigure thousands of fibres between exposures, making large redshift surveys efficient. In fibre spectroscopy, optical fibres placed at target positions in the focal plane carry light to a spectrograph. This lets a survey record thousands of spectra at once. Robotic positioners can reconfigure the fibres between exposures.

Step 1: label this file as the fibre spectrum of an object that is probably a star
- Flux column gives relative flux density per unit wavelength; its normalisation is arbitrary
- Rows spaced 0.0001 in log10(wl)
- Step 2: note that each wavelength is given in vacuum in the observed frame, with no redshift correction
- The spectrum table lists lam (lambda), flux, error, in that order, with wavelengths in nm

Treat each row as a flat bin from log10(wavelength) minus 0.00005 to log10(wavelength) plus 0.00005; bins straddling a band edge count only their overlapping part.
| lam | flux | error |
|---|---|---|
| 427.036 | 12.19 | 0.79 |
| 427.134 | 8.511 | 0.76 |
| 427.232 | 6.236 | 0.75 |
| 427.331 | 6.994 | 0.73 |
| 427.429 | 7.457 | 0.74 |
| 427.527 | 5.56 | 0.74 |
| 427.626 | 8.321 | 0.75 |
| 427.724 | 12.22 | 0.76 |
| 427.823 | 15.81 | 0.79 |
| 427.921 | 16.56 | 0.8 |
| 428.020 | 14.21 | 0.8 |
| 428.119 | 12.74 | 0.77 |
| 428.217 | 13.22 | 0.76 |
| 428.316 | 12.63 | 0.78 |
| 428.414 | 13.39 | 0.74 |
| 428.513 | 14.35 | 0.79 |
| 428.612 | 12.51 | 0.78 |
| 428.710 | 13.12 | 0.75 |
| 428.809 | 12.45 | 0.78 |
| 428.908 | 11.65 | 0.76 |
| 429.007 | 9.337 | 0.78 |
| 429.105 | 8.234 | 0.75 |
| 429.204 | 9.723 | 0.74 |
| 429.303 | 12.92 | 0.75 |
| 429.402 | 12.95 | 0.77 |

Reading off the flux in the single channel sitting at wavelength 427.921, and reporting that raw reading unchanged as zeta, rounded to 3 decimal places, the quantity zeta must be 16.560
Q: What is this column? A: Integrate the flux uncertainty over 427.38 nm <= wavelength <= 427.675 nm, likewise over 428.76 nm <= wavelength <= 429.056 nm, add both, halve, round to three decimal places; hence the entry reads 0.224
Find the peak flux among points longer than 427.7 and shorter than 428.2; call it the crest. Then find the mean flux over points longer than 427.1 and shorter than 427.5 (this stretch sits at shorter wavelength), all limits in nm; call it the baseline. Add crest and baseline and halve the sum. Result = 11.9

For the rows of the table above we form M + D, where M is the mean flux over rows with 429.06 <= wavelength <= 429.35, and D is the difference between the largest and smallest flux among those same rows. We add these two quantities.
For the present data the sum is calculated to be 15.0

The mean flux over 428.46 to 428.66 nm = 13.4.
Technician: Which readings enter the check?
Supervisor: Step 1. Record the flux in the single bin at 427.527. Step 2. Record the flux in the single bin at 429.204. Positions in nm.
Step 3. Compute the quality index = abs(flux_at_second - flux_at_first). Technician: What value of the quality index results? 4.2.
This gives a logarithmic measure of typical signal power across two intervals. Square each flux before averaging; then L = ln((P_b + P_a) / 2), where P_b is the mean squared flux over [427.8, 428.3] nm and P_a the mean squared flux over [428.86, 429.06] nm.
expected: 5.1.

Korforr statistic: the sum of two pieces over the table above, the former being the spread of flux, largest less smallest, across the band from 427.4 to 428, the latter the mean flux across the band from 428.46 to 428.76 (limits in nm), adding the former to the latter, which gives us 24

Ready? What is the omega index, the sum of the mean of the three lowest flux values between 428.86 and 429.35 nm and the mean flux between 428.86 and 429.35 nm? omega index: 19.5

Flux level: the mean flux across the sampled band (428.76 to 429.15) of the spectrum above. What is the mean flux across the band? 10.4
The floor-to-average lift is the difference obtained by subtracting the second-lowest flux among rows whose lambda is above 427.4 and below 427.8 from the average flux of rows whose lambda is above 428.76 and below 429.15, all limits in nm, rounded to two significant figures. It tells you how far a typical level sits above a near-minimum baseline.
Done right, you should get 3.0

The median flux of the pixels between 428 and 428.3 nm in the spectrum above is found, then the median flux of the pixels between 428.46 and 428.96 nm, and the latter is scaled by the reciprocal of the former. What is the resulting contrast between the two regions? 0.95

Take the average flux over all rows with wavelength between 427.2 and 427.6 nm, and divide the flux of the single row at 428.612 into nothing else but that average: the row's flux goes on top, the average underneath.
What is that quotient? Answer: 1.9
